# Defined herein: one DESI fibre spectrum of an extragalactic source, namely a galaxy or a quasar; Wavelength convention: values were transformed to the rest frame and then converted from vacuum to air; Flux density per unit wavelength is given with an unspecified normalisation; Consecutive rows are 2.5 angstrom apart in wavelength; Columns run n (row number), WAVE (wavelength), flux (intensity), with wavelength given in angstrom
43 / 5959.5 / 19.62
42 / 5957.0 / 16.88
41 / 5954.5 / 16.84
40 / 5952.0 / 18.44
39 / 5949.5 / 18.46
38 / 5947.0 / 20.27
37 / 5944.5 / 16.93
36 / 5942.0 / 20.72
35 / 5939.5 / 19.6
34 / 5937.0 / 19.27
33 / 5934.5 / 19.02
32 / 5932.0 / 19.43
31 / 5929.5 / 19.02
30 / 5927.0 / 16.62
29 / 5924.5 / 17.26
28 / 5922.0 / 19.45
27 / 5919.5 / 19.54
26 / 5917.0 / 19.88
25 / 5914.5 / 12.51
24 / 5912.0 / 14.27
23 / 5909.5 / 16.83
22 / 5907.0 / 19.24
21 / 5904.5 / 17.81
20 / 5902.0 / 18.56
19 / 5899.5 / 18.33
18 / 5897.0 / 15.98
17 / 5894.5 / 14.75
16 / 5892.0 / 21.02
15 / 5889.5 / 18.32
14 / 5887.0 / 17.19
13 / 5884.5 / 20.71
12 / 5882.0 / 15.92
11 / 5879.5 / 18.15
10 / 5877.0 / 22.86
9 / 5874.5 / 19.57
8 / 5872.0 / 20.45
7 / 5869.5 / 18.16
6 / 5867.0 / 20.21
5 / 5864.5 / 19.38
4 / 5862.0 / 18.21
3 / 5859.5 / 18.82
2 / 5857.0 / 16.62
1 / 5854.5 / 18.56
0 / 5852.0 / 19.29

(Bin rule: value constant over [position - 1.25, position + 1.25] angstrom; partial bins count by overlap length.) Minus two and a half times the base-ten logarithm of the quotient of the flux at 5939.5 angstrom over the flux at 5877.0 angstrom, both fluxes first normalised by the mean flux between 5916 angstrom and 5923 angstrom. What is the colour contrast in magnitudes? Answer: 0.17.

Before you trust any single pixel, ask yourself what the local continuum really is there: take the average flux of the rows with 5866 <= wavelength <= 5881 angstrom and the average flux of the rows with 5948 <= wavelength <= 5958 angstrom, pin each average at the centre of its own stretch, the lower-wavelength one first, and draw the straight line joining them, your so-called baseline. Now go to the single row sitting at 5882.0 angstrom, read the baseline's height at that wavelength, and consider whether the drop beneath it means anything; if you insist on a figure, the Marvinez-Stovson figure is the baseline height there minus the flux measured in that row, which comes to 3.7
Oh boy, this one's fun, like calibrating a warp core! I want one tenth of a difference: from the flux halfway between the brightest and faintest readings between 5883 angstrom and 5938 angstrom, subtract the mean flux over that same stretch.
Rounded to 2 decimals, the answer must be -0.12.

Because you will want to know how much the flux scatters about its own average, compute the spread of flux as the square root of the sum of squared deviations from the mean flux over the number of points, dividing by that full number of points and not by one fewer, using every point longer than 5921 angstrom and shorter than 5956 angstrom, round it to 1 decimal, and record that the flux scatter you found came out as 1.3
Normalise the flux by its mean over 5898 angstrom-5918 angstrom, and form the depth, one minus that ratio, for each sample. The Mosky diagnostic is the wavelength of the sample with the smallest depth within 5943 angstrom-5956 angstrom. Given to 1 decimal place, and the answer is 5947.0 angstrom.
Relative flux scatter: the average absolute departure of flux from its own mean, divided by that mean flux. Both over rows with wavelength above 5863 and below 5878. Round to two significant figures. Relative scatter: 0.053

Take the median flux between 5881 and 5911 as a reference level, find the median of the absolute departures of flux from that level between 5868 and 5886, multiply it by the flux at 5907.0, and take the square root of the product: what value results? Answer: 6.4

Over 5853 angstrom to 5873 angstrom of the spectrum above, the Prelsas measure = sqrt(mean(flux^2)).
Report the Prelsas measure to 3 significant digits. 18.8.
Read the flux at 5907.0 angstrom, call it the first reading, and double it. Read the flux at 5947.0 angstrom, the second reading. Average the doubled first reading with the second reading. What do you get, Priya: 29.4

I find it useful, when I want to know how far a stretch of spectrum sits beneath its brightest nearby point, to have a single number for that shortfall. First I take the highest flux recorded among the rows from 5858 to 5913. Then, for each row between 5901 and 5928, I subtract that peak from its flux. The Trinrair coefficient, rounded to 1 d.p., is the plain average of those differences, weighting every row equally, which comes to -5.4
